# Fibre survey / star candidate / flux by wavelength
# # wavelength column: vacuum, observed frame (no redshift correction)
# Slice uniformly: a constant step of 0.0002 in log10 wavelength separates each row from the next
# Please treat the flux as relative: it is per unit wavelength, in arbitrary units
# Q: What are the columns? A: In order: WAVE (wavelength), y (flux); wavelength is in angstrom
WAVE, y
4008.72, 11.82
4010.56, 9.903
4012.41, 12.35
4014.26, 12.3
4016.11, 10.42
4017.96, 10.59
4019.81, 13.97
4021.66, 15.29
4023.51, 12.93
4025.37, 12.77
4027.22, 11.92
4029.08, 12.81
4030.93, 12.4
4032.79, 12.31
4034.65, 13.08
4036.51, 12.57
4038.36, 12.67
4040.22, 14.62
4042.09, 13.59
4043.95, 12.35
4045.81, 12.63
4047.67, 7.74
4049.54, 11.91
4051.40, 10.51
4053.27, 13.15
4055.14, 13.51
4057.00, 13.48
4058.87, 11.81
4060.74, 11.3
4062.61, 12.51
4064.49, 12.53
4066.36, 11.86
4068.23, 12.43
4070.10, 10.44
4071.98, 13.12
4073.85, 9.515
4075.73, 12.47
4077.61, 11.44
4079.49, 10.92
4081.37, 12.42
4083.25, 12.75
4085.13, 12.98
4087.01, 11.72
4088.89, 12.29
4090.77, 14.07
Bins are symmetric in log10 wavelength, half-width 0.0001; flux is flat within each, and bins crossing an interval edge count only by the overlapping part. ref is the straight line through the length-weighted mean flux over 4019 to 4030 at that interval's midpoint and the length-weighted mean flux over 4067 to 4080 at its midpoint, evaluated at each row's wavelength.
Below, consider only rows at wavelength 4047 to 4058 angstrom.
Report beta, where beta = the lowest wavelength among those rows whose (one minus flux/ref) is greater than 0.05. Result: 4047.67 angstrom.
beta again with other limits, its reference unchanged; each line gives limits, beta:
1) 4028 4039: 4032.79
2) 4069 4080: 4070.10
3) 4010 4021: 4010.56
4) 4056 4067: 4060.74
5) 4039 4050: 4047.67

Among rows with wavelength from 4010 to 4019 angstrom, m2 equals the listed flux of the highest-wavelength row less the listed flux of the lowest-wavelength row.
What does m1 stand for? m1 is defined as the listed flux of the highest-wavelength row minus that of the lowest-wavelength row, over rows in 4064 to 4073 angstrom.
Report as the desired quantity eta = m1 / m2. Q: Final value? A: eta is 0.9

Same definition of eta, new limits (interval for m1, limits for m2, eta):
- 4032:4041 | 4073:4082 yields 0.8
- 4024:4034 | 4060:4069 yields -0.4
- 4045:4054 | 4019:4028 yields -0.3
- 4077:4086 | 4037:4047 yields -38.5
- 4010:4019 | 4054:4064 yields -0.7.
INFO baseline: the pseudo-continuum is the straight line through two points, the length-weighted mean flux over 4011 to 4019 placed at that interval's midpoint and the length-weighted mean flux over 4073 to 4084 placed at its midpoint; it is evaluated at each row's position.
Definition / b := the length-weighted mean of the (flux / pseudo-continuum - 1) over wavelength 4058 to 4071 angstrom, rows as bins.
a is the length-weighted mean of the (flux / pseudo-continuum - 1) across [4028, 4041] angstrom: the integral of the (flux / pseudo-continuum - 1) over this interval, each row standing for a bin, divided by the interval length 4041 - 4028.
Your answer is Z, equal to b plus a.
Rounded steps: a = 0.13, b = 0.03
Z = 0.157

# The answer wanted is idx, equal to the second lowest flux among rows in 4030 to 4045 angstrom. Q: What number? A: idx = 12.35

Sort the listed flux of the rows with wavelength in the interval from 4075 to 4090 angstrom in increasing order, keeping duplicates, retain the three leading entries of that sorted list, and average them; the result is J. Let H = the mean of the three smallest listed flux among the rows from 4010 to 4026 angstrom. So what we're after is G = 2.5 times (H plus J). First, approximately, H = 10.3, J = 11.4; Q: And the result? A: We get 54.2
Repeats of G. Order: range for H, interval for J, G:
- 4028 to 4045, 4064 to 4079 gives 57.0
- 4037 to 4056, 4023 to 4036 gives 55.7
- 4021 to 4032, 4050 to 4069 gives 58.9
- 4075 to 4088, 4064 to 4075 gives 54.9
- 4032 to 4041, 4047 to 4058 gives 56.4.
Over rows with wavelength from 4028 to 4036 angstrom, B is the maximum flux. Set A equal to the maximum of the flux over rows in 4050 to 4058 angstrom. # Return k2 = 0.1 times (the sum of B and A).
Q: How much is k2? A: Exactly 2.66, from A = 13.51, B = 13.08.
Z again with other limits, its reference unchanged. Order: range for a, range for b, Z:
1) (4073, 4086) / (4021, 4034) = 0.148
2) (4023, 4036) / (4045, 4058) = 0.135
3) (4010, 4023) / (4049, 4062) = 0.141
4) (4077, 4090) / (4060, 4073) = 0.088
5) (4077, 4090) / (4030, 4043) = 0.186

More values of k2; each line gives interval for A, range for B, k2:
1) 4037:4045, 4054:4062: 2.81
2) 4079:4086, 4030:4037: 2.61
